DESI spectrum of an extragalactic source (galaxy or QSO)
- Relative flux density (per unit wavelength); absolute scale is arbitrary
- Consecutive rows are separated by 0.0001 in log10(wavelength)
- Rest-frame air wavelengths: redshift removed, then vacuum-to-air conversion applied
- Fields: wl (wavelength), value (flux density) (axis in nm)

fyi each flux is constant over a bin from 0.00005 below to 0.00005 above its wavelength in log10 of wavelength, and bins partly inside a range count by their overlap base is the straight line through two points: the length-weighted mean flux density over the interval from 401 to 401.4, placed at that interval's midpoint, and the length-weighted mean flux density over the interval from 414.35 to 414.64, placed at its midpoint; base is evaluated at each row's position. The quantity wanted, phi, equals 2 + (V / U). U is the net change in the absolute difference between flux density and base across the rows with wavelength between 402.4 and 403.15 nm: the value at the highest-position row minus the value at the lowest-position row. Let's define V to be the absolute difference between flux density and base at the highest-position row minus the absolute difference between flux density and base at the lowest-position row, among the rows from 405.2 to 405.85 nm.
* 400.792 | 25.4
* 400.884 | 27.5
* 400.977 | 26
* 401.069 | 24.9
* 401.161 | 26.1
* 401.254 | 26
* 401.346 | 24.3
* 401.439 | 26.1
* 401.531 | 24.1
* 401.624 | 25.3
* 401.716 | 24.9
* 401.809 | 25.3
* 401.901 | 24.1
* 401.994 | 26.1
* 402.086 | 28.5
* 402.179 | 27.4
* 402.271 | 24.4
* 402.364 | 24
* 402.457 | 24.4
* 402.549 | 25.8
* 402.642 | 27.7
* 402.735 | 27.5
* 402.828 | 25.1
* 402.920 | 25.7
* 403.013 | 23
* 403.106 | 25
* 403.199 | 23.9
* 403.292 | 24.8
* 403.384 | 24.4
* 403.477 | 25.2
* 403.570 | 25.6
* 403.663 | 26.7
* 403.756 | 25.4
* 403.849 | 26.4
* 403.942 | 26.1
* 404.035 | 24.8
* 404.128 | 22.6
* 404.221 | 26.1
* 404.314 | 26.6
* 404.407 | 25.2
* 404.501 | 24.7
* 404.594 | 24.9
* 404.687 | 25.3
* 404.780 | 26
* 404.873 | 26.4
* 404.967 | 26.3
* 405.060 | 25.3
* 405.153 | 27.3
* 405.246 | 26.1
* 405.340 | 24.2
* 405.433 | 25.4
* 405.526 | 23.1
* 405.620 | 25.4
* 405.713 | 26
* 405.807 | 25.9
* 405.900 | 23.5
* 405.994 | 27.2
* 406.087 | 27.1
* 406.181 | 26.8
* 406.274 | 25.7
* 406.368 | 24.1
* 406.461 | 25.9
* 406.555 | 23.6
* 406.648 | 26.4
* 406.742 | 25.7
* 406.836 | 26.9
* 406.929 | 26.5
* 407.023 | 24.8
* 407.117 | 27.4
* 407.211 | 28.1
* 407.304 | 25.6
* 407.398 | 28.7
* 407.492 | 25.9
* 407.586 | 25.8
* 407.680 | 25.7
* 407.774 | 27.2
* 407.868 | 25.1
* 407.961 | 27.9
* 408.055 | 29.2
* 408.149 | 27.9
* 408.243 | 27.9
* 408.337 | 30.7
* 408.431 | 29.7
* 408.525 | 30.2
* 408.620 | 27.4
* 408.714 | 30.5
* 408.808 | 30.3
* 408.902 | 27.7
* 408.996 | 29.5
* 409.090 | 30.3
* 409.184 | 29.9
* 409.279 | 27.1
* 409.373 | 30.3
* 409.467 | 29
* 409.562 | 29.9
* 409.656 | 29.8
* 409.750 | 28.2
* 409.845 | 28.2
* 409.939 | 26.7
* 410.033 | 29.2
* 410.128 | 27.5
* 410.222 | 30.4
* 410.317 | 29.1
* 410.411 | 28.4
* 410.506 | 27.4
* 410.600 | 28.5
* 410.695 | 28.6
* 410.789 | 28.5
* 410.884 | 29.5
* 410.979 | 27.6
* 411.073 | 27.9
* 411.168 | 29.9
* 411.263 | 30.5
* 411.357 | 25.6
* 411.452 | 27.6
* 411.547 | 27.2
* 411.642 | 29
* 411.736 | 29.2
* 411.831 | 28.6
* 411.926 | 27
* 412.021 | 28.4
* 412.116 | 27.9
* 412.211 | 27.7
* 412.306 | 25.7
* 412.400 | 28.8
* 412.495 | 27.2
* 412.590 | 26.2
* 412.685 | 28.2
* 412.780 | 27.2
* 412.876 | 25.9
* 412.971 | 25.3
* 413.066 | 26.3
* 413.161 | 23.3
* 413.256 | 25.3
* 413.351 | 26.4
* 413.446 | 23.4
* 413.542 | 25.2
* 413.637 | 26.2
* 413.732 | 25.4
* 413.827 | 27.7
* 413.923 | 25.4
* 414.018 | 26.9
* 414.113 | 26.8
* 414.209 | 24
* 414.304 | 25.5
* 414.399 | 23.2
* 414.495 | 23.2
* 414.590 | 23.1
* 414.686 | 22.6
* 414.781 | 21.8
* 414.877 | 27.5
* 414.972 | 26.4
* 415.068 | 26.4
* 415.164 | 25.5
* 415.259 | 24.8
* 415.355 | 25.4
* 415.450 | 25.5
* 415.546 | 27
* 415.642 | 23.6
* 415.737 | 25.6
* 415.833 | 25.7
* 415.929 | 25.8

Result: 2.2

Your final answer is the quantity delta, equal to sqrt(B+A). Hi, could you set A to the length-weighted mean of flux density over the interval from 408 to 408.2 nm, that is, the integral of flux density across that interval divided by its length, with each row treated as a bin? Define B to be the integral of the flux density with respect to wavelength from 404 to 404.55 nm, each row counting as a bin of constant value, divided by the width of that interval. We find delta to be 7.31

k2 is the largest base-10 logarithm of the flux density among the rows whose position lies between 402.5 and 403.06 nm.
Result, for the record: 1.44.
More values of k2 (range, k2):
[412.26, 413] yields 1.46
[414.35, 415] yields 1.44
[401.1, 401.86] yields 1.42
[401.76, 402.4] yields 1.45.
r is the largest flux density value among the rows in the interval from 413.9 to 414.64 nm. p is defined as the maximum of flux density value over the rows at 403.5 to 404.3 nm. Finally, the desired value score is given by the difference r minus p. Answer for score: 0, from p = 26.7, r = 26.9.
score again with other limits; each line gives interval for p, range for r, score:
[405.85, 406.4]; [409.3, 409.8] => 3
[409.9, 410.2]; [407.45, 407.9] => -2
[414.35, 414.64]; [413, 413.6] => 3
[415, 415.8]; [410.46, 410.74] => 2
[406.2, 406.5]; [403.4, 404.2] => 1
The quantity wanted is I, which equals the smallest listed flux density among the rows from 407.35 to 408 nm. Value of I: 25.1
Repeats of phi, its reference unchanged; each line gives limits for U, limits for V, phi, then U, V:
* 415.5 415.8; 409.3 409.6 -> 2.3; -1.4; -0.4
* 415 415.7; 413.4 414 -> 1.2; -2.7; 2.1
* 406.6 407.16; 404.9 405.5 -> 1.2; 1.1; -0.8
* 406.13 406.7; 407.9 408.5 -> -3.8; -0.3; 1.9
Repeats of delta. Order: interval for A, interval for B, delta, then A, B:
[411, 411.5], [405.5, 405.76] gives 7.29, 28.3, 24.9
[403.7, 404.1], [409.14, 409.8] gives 7.39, 25.6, 29.1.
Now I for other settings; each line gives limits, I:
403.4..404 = 25.2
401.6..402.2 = 24.1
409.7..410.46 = 26.7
